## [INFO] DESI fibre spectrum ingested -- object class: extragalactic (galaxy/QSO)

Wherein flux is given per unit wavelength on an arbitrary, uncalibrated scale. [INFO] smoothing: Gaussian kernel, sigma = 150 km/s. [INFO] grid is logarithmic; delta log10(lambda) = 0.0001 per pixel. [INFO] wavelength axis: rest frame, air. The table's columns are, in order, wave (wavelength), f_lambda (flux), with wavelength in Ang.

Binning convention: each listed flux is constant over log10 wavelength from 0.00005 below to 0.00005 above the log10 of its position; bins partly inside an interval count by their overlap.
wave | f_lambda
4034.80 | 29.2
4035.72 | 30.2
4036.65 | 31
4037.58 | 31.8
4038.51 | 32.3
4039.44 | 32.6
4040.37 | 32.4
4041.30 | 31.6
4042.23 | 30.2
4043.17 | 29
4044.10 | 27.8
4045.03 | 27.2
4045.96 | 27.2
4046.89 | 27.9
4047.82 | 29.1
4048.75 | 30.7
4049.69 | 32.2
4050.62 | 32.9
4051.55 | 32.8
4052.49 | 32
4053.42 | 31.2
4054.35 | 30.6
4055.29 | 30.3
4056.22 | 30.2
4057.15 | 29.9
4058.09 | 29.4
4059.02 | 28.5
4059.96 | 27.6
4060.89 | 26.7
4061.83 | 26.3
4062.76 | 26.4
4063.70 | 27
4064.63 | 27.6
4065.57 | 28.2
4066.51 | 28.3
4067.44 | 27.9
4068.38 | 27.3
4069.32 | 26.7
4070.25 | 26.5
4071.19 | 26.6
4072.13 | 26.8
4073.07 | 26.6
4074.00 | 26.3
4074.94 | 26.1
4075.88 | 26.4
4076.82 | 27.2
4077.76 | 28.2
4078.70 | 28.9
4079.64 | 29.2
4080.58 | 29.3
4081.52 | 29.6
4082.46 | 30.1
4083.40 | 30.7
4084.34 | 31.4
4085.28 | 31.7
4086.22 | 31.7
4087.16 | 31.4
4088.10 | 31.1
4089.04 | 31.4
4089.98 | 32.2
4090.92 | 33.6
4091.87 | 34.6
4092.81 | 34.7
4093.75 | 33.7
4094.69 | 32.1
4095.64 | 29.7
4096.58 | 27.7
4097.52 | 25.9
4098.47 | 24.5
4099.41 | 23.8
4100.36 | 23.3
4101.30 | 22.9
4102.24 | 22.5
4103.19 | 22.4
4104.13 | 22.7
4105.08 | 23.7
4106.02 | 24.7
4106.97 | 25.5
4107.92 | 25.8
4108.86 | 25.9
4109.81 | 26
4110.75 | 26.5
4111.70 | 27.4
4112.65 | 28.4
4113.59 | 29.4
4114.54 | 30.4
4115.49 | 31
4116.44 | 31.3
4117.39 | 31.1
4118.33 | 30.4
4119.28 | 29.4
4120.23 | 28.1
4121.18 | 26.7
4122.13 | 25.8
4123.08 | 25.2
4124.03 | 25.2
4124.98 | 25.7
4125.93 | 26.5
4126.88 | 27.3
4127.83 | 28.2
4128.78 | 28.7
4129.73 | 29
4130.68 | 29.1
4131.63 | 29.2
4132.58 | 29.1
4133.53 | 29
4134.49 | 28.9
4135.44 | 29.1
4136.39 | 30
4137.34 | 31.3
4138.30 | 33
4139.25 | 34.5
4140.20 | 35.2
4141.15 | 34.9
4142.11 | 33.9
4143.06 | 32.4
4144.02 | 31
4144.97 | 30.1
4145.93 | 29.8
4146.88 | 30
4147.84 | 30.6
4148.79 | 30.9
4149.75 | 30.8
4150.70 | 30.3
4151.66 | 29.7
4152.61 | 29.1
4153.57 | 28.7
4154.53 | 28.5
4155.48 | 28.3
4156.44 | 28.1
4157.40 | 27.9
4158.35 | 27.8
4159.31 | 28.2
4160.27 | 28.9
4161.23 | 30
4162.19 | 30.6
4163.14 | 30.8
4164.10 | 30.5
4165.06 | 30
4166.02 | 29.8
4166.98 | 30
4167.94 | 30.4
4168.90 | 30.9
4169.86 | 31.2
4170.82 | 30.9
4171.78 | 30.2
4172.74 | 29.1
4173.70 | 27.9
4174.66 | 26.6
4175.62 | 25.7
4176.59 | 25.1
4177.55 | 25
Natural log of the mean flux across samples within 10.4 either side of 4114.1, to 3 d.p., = 3.307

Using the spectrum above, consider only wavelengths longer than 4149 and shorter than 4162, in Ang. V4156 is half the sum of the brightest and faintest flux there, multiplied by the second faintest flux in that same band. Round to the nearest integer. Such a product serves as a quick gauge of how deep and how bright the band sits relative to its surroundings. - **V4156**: 817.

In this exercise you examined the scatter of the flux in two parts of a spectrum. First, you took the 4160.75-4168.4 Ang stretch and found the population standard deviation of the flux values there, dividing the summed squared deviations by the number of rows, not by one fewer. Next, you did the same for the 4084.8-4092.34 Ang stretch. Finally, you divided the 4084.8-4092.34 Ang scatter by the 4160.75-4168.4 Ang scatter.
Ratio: 3.5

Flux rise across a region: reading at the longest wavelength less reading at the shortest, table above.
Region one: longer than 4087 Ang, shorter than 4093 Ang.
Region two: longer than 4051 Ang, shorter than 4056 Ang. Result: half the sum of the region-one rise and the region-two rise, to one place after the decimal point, 0.4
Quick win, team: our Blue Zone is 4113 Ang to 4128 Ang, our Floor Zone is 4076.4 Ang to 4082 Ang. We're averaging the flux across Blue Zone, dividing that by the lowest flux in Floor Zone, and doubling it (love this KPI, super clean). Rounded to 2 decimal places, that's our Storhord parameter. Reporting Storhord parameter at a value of 2.08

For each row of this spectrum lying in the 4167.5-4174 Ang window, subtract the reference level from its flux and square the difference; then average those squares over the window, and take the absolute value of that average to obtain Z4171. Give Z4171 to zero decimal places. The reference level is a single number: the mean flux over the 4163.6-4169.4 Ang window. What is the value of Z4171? 1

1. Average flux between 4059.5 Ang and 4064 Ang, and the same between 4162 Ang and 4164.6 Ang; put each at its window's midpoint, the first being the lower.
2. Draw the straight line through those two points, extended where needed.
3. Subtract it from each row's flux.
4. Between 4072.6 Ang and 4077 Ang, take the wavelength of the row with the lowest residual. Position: 4074.94 Ang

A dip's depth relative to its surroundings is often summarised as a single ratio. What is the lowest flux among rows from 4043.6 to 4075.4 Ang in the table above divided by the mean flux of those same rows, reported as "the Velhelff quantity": 0.916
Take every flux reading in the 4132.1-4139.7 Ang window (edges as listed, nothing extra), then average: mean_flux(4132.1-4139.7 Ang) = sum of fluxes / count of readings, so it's 30.6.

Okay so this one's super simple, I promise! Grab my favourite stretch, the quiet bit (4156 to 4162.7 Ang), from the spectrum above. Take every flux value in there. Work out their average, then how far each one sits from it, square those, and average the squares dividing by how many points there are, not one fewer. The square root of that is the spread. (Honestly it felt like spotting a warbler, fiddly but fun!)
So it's 1.0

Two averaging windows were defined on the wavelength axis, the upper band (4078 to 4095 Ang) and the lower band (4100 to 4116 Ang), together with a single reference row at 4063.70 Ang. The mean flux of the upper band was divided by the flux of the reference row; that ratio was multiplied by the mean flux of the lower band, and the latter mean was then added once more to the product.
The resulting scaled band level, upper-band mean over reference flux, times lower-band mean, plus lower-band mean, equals 55.9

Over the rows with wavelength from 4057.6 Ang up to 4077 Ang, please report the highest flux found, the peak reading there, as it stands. 29.4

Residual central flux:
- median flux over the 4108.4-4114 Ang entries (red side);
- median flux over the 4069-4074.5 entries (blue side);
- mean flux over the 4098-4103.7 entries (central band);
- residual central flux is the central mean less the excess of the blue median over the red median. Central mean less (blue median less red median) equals 24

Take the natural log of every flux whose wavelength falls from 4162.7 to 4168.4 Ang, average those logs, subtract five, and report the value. -1.59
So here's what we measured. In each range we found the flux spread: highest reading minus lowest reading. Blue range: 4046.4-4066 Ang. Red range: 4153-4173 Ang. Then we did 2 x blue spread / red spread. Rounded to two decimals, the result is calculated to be 3.88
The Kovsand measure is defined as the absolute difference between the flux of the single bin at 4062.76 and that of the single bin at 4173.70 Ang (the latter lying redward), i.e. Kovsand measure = 1.5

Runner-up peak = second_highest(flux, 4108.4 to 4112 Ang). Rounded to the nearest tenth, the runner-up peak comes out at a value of 26.5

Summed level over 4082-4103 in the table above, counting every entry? 651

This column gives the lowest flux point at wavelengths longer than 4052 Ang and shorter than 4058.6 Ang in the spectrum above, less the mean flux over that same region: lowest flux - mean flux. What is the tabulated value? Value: -1.11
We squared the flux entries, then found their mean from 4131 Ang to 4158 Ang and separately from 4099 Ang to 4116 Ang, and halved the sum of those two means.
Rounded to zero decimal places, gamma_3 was 801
